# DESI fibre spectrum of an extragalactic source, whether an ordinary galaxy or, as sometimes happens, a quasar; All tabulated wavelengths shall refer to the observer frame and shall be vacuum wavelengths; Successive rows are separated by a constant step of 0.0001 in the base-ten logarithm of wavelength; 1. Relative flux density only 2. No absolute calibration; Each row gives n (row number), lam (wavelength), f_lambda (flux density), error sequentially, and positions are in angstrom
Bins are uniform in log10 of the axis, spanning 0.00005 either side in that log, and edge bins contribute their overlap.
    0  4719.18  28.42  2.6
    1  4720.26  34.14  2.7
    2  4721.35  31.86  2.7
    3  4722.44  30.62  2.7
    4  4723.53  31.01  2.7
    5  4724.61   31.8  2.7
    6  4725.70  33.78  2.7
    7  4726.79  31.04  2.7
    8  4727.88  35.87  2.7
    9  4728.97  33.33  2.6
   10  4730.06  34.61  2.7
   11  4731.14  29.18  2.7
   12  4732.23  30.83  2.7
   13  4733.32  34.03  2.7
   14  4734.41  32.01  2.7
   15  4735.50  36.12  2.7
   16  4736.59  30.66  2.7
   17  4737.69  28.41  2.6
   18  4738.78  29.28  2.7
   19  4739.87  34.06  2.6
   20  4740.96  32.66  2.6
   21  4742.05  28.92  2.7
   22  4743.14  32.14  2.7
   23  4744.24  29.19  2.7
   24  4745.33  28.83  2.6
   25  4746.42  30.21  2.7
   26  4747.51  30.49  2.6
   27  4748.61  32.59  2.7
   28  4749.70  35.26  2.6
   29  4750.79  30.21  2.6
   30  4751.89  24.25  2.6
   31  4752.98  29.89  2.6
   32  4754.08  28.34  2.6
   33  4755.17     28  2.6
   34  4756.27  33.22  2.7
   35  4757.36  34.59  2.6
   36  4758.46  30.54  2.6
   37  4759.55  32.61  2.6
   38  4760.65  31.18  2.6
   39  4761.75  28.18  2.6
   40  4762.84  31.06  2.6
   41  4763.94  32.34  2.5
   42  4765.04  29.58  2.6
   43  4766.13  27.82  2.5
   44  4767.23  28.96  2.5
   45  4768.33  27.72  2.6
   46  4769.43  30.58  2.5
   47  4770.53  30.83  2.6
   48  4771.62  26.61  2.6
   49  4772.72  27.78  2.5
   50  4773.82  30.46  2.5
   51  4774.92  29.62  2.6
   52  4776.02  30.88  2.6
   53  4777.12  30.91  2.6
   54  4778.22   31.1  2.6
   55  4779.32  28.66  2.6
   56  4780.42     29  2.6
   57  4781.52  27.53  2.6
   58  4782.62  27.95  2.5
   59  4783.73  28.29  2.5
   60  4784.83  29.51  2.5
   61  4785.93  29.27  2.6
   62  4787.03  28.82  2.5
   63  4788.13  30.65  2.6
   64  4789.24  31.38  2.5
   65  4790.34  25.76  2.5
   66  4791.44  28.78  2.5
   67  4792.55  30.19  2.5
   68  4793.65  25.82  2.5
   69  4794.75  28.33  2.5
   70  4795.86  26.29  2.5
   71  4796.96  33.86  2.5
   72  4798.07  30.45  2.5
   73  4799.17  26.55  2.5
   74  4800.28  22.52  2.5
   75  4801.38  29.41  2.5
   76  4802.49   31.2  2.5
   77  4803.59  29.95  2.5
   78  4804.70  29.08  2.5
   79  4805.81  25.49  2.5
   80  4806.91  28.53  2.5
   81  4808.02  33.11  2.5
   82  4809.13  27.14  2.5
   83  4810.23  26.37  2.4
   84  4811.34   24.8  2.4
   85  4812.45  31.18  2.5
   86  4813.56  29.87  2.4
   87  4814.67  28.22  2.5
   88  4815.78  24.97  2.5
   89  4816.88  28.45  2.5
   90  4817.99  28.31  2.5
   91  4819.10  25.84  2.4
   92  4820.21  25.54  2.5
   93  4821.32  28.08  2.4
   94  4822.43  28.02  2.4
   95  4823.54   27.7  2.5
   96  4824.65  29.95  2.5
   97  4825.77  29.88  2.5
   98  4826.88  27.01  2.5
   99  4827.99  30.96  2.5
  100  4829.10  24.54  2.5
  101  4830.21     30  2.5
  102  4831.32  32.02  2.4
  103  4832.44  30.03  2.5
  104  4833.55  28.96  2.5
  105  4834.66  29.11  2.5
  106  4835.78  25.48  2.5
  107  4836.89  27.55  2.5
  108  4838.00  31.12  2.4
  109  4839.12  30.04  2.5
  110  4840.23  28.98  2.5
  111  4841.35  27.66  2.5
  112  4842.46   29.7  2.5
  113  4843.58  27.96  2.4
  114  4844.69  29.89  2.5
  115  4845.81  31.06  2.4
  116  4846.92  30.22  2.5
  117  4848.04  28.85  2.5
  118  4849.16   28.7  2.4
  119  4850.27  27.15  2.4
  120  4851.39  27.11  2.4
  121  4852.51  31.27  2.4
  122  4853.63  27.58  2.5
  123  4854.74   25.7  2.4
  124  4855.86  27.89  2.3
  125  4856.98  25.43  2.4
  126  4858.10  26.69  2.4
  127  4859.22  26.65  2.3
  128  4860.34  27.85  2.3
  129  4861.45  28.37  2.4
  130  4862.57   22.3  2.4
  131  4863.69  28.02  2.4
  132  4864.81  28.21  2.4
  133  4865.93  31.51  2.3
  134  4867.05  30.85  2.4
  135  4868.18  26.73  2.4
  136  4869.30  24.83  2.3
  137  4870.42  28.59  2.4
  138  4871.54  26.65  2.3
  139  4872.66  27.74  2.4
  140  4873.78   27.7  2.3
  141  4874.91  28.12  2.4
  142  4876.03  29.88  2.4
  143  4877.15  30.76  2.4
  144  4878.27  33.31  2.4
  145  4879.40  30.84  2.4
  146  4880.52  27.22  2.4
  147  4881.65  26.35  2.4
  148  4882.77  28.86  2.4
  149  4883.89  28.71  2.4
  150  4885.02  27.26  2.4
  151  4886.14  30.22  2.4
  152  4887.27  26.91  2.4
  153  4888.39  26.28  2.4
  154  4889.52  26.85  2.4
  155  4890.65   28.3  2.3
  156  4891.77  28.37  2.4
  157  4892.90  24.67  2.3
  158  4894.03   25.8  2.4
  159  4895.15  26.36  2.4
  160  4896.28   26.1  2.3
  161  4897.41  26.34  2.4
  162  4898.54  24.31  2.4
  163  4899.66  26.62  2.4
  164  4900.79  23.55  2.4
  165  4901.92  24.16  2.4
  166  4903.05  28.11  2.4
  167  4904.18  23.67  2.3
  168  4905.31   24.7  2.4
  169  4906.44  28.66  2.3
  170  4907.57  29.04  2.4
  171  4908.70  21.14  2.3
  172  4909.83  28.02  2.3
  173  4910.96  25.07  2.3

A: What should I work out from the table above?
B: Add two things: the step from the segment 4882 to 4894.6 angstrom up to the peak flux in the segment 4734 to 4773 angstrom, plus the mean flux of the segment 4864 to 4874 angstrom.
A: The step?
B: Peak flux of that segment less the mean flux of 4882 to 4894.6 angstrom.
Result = 36.7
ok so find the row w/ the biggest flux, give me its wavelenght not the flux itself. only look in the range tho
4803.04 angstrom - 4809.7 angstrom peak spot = 4808.02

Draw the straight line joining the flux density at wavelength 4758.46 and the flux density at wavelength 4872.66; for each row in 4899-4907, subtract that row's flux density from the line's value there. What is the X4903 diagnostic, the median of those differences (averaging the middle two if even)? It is 2.24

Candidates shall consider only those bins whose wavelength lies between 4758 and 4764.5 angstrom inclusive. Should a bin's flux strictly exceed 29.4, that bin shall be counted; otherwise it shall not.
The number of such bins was 5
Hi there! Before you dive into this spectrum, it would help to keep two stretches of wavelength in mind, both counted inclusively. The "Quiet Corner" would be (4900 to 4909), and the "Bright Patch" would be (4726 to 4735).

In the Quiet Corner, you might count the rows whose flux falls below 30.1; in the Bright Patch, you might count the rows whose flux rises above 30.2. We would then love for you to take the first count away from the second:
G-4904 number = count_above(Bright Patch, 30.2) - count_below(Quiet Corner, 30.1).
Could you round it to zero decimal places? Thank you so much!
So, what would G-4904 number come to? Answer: -1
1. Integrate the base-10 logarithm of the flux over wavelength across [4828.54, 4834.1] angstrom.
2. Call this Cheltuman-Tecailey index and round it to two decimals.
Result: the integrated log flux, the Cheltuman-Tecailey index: 8.13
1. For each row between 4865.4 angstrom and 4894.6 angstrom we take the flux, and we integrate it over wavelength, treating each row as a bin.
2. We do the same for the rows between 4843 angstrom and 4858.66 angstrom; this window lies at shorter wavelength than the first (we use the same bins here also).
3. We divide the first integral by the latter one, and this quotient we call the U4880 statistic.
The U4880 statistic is 1.9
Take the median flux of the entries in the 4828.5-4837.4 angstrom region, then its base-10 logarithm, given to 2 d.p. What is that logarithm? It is 1.46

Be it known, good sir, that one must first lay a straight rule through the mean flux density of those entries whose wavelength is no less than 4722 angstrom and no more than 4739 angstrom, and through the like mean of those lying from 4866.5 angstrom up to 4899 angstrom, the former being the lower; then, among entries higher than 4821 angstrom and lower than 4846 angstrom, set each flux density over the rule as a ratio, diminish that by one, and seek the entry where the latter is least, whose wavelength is 4829.10 angstrom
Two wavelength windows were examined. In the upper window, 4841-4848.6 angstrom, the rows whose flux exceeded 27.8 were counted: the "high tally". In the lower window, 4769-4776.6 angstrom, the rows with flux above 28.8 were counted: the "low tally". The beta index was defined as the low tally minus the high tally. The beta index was -1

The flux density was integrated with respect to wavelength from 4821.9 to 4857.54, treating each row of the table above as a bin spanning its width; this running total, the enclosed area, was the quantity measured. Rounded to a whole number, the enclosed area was 1022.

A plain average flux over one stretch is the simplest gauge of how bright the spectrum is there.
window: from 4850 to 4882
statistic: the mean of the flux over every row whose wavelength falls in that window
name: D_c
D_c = 28.0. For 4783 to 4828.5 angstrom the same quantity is 28.4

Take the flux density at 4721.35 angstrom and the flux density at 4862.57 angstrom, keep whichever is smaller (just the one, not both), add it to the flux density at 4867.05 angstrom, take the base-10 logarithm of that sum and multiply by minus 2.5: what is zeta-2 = -4.31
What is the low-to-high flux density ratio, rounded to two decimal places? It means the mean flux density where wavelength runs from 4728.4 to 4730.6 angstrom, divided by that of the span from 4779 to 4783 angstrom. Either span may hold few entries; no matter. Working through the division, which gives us 1.20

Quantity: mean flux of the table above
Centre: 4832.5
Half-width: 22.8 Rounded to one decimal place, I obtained 28.4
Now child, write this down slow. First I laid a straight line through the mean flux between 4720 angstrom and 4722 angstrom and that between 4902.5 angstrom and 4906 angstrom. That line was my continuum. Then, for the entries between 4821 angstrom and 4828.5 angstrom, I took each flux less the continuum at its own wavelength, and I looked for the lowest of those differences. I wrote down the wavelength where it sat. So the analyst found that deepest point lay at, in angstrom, 4826.88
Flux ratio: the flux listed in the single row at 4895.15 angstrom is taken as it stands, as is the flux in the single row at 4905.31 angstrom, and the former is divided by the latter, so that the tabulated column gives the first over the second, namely 1.07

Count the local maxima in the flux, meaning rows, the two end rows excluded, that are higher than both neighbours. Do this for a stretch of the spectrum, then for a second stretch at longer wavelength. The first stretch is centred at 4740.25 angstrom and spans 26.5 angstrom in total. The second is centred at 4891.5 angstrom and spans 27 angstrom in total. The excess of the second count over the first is 1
